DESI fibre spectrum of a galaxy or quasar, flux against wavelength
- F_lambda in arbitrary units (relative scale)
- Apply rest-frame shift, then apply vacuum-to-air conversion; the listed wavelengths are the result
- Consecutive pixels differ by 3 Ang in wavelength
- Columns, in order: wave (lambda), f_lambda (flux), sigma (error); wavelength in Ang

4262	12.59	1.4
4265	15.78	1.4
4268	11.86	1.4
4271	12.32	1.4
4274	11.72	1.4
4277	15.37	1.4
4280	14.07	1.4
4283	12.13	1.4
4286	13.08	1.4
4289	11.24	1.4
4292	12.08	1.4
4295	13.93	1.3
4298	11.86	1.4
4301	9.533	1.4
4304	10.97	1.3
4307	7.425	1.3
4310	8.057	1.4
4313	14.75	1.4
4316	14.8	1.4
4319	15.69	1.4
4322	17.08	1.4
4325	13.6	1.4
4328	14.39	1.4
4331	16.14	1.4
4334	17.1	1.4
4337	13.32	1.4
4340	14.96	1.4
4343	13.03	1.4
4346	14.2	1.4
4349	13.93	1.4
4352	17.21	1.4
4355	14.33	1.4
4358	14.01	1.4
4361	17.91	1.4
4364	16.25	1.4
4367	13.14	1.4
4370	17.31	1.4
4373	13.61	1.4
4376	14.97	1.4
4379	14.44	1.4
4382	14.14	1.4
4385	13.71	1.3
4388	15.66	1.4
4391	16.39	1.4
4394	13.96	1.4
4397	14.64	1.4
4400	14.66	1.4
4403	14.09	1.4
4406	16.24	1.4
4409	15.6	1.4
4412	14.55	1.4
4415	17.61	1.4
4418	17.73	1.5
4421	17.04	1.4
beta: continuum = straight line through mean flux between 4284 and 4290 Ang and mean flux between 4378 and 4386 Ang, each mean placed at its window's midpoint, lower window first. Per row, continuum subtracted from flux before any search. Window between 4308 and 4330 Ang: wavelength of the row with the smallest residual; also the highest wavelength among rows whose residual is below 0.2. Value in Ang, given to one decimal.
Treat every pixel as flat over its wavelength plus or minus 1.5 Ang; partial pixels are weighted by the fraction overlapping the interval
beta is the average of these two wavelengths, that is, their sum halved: 4310.0 Ang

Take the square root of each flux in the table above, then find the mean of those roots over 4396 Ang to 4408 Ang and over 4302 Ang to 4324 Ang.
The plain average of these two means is 3.69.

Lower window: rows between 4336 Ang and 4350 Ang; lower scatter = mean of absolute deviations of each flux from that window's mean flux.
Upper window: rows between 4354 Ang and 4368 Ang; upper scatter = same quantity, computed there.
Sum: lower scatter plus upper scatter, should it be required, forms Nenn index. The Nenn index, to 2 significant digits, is 2.1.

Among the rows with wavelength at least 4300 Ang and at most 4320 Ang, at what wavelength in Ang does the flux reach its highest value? 4319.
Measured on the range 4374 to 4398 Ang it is 4391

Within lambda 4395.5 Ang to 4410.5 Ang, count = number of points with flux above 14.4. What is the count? 4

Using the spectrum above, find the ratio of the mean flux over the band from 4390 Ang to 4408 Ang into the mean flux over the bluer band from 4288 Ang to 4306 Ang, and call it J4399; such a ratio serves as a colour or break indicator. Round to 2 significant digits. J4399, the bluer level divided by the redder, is 0.77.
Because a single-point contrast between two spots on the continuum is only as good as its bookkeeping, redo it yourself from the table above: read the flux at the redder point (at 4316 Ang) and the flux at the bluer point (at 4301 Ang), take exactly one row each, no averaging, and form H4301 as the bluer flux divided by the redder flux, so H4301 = 0.64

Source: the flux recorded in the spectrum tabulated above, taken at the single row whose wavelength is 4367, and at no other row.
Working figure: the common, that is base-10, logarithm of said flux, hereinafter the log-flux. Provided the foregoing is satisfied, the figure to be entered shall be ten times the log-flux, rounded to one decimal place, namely 11.2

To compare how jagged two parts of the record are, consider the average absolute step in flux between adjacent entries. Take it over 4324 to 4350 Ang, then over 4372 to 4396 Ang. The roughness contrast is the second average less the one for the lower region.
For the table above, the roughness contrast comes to -0.43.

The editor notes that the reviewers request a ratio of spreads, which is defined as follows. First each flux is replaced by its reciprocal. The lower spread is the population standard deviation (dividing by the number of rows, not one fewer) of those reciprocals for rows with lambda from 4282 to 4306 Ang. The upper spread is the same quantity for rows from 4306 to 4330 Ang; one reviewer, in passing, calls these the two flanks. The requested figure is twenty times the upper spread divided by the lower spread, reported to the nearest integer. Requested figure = 59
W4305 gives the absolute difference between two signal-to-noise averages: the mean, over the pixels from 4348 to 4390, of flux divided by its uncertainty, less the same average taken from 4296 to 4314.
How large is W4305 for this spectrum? 3.2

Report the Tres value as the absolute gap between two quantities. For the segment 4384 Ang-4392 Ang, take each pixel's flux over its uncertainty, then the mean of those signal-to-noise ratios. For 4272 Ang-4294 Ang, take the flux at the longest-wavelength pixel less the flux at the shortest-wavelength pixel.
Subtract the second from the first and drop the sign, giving 10.8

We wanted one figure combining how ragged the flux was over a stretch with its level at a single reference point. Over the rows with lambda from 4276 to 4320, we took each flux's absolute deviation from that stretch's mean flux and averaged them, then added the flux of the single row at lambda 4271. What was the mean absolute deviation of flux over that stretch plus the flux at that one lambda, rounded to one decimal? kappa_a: 14.4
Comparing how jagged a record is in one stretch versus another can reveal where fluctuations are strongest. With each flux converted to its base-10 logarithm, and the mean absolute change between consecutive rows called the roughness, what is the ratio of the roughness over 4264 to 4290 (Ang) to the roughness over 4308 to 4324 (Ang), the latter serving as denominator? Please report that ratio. 0.7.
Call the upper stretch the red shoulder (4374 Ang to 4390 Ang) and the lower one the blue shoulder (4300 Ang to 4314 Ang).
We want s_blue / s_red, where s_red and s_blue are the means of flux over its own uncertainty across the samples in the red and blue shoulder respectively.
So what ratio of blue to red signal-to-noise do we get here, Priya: 0.70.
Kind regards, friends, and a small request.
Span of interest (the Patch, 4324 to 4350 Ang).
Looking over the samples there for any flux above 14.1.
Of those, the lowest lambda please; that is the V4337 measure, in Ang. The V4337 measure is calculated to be 4328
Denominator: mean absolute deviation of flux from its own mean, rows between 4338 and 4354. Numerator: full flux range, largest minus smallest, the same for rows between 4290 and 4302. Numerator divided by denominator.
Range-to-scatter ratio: 3.9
